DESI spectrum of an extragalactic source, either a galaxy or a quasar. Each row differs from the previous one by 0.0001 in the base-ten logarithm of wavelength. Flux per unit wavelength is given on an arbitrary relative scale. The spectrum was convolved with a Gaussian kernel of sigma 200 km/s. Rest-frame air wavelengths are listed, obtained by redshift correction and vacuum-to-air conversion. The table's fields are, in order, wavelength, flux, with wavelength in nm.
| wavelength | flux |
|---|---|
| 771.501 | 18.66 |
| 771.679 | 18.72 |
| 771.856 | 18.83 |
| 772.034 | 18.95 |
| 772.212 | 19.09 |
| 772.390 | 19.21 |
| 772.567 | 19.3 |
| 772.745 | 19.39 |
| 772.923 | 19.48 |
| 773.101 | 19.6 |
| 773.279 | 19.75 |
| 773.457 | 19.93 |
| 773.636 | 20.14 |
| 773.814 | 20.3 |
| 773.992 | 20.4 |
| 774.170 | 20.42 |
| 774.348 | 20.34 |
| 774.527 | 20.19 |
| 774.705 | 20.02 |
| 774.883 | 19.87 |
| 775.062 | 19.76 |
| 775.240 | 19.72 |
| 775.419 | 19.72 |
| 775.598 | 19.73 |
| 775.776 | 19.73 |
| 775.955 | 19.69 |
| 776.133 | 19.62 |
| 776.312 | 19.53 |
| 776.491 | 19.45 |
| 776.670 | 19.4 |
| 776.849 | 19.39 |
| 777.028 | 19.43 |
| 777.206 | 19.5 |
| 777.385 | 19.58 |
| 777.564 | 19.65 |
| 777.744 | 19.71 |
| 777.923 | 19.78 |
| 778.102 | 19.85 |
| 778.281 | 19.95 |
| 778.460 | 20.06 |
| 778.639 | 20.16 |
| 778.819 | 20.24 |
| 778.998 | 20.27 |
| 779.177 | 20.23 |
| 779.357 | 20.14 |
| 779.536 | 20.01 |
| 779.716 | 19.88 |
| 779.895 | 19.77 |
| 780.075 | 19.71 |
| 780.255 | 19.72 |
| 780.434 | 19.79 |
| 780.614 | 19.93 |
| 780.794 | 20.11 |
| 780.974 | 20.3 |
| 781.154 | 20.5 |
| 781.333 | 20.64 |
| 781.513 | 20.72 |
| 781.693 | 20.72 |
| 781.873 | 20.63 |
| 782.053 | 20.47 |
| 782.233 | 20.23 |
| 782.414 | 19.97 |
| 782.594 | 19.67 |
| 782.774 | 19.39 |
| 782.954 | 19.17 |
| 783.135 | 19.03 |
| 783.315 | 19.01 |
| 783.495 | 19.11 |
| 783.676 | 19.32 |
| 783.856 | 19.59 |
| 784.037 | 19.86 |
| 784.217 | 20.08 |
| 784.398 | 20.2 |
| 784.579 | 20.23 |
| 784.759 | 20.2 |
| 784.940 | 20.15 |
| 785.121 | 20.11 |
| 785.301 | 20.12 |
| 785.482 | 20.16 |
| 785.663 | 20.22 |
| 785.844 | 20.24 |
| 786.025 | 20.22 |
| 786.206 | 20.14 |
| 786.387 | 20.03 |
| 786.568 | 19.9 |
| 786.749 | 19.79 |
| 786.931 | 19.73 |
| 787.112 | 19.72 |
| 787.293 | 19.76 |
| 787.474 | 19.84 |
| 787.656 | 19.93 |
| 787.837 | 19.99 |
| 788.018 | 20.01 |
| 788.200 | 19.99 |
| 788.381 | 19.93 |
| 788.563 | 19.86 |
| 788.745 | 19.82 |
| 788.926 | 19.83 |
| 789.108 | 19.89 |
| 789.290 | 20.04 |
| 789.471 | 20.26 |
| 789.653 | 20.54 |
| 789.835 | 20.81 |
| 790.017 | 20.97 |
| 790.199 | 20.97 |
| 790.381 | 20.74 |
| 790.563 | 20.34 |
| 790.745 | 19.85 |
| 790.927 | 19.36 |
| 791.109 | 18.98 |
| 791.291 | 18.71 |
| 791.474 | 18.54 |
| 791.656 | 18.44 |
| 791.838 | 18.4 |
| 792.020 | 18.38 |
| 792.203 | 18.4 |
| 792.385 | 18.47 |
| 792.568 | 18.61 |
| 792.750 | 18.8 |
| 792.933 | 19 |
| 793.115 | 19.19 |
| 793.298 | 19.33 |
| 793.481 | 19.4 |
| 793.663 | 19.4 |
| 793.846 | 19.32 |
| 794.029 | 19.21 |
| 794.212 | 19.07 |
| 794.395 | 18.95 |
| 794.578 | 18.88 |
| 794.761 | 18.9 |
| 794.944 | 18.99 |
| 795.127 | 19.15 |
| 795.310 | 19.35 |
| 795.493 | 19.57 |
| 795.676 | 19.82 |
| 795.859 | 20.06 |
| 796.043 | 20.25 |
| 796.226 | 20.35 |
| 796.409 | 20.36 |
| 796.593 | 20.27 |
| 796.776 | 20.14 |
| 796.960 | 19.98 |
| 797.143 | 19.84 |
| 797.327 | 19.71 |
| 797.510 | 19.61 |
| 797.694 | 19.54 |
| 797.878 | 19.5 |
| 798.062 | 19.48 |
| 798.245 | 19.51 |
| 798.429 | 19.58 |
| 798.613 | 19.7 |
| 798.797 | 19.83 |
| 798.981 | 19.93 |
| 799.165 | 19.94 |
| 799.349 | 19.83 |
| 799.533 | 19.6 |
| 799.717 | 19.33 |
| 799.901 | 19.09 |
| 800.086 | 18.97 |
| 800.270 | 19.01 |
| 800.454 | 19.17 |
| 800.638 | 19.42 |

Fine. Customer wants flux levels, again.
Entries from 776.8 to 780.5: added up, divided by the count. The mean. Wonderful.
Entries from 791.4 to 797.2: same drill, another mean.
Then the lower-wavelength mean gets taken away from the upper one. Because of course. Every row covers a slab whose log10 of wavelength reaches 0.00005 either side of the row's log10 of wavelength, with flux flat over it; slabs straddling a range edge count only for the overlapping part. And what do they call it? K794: -0.6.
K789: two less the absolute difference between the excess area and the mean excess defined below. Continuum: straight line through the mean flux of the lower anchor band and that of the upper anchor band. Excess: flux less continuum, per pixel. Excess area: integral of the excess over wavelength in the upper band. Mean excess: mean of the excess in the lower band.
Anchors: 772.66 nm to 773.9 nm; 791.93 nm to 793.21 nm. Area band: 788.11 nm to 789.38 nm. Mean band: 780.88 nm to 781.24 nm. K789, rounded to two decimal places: 1.78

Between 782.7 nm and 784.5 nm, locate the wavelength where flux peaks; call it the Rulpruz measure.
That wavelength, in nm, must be 784.398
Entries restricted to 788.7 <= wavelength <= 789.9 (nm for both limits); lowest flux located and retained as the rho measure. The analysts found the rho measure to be 19.82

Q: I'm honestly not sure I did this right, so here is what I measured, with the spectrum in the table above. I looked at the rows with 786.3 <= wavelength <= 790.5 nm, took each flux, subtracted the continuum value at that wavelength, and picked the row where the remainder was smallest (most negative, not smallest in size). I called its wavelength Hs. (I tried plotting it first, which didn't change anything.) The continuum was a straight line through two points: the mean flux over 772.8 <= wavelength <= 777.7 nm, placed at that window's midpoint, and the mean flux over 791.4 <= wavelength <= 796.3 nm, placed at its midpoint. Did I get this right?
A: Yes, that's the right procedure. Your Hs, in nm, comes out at 787.112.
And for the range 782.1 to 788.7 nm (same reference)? 783.315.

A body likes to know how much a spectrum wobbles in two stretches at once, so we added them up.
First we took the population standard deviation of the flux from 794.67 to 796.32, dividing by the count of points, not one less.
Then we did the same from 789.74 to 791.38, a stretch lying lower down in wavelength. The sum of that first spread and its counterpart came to 1.35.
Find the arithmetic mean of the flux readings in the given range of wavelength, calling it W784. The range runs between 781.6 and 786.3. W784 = 19.9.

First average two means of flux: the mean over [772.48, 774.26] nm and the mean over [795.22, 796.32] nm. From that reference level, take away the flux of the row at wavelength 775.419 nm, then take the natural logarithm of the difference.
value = -1.8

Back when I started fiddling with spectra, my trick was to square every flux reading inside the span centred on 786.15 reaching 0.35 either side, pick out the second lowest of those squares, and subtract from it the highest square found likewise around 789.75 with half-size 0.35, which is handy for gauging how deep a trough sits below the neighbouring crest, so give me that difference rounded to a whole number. -34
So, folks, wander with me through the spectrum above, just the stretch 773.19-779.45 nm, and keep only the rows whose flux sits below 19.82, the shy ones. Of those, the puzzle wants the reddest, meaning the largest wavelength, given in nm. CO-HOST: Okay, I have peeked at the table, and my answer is 777.923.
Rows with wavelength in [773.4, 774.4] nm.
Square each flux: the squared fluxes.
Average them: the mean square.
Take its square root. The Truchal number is 20.3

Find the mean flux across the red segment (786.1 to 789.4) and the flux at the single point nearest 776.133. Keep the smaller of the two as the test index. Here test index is 19.6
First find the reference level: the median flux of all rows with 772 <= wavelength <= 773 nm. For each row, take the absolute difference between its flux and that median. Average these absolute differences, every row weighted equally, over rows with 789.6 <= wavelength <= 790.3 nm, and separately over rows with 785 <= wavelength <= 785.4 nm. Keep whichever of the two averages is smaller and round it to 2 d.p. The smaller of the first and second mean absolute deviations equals 0.86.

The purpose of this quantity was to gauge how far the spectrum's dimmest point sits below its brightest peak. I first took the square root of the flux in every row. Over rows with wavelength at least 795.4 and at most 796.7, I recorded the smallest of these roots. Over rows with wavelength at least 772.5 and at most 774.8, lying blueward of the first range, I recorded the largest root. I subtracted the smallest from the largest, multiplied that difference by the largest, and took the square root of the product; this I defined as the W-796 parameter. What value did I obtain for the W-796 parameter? 0.66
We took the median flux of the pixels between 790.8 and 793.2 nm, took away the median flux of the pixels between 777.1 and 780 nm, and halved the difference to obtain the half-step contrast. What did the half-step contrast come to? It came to -0.7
